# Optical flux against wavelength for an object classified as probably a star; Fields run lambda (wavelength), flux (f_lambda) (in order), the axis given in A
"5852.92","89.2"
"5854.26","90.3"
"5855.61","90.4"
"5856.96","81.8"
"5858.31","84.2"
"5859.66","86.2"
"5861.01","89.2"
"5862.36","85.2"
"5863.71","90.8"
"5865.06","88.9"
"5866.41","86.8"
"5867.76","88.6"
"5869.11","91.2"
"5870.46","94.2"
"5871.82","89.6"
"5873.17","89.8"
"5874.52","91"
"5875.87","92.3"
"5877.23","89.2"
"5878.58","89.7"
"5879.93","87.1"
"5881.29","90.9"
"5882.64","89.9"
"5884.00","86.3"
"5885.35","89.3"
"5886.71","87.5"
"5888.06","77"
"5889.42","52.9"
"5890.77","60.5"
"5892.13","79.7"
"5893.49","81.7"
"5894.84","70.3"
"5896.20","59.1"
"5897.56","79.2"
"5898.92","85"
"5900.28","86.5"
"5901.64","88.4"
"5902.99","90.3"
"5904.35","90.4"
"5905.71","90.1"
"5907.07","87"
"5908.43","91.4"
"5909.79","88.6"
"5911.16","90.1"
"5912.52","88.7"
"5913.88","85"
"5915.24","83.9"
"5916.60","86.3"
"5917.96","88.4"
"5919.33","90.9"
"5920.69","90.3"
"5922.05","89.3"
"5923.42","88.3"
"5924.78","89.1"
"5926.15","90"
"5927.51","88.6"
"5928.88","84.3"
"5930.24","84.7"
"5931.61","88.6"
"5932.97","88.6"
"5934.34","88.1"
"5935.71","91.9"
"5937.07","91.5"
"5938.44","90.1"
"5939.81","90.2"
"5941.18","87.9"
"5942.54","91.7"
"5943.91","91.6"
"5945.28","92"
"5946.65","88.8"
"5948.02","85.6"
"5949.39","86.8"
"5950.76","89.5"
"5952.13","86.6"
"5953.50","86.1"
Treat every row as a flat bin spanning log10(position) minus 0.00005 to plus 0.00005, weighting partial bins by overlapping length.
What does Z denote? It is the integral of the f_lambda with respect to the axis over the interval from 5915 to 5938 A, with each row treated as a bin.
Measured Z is 2036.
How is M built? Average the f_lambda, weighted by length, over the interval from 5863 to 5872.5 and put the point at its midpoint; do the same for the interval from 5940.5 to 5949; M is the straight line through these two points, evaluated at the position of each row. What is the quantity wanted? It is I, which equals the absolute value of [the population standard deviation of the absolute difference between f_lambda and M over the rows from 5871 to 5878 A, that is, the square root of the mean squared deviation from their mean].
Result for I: 0.8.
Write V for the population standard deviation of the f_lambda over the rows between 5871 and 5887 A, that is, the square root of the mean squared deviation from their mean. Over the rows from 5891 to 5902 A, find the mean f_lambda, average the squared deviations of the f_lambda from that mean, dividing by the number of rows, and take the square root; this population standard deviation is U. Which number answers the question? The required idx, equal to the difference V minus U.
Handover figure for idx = -7.4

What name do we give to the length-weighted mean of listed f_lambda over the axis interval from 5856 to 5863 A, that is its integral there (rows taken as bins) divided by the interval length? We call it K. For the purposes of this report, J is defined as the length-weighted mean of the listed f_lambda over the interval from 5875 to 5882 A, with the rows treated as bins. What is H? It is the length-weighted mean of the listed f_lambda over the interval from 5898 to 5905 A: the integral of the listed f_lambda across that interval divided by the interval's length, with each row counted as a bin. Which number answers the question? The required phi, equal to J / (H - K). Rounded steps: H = 88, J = 89.9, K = 85.5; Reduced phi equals 38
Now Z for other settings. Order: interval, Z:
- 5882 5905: 1831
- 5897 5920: 2017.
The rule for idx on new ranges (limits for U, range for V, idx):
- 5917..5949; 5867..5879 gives -0.4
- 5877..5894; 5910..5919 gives -9.3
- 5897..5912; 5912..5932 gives -1.1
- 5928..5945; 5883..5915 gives 8.3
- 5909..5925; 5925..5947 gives 0.2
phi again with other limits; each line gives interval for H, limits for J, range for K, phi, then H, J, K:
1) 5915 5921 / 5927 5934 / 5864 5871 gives -47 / 88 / 87.0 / 90.0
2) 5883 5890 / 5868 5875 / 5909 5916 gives -12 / 79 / 91.0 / 87.3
